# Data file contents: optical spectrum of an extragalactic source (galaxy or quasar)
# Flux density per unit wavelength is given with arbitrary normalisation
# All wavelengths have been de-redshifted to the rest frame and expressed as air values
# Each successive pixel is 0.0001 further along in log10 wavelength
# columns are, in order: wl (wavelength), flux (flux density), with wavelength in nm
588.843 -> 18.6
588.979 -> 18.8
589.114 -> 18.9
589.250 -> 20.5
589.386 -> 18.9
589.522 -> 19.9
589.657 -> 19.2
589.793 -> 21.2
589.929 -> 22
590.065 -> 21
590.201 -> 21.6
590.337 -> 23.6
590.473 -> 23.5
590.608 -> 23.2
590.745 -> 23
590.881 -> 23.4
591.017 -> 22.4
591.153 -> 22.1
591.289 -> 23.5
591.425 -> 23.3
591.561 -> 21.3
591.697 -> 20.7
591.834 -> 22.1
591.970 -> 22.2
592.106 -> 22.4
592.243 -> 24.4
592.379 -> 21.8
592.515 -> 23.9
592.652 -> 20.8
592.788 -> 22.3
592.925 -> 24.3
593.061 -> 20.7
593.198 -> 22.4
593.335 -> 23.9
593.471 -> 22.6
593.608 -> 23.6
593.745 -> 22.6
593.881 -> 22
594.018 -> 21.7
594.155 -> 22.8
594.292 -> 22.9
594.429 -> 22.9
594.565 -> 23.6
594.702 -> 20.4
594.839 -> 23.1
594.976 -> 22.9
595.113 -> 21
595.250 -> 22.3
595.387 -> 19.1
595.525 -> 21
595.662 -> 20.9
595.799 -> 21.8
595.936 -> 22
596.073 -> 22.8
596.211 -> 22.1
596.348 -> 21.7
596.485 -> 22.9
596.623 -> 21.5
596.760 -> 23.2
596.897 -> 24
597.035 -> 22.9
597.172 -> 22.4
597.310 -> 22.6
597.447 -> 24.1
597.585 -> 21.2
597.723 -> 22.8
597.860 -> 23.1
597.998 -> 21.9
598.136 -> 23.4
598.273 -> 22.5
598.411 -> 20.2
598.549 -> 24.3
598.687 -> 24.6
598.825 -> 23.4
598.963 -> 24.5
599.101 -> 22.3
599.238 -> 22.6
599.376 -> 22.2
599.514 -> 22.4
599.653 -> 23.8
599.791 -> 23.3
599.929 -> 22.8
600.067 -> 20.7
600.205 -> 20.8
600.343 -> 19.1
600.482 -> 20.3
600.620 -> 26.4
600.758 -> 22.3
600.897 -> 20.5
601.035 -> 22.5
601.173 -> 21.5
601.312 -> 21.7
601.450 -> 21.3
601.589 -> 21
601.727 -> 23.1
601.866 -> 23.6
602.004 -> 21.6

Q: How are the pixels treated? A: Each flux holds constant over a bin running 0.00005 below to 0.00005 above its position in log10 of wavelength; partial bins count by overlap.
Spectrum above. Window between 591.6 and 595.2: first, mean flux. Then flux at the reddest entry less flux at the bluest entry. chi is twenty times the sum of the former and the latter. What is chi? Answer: 455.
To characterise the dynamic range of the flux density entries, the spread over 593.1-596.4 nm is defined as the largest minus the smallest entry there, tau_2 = 4.8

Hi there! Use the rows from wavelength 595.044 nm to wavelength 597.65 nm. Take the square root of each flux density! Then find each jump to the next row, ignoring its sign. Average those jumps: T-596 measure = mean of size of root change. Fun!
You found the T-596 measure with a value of 0.123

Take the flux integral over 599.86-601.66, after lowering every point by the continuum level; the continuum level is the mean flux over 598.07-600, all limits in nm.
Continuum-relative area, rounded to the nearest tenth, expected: -2.5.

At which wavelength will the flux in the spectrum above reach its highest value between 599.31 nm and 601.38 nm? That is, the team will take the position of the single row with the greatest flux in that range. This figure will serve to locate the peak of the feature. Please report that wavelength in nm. 600.620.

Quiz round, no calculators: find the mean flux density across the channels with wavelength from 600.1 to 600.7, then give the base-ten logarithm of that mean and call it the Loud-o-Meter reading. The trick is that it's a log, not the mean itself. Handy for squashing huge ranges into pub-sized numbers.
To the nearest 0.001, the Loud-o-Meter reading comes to 1.335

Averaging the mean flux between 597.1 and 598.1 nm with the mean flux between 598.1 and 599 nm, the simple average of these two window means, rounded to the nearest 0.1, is 22.9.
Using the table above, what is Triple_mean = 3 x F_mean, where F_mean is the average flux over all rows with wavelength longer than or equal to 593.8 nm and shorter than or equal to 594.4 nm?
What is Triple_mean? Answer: 67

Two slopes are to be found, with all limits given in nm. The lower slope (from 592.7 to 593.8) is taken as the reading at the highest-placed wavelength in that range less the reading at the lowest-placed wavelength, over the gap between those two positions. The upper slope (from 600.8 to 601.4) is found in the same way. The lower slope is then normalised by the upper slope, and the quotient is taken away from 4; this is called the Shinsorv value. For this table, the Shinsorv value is 3.9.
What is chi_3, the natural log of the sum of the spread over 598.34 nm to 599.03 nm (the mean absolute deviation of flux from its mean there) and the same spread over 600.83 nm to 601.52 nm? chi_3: 0.57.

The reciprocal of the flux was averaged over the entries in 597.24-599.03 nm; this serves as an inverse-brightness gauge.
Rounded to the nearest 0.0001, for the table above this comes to 0.0437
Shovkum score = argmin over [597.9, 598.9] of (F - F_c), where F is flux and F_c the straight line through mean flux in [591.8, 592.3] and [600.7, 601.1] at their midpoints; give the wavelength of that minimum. 598.411 nm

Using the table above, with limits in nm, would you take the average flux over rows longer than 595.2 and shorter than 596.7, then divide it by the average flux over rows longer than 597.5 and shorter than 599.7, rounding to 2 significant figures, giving 0.95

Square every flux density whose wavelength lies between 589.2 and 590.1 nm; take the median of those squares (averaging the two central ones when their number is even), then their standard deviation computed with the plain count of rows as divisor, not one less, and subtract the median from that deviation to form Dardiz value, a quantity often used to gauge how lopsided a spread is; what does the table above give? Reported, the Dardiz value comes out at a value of -378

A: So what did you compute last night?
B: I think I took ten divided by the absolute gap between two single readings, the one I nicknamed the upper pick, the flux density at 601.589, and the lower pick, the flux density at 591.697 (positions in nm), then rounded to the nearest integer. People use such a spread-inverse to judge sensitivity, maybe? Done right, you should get 33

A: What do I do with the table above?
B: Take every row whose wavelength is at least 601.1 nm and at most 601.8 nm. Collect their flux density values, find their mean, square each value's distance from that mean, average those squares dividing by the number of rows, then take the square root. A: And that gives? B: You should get 0.73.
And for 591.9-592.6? 1.02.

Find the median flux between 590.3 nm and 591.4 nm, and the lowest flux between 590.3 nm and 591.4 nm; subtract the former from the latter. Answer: -1.2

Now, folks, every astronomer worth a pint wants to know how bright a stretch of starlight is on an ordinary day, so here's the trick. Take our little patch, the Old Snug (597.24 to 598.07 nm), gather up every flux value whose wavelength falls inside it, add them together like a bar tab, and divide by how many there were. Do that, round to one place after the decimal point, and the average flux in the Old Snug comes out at 22.6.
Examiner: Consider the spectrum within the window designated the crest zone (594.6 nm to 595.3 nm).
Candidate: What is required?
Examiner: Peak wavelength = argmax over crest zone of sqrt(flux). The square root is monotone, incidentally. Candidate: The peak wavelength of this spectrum 594.839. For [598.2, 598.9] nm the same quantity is 598.687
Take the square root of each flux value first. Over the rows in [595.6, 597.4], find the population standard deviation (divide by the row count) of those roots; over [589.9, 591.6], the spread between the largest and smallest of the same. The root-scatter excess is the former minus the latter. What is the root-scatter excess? -0.19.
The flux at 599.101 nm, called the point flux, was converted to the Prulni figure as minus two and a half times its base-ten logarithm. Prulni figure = -3.37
